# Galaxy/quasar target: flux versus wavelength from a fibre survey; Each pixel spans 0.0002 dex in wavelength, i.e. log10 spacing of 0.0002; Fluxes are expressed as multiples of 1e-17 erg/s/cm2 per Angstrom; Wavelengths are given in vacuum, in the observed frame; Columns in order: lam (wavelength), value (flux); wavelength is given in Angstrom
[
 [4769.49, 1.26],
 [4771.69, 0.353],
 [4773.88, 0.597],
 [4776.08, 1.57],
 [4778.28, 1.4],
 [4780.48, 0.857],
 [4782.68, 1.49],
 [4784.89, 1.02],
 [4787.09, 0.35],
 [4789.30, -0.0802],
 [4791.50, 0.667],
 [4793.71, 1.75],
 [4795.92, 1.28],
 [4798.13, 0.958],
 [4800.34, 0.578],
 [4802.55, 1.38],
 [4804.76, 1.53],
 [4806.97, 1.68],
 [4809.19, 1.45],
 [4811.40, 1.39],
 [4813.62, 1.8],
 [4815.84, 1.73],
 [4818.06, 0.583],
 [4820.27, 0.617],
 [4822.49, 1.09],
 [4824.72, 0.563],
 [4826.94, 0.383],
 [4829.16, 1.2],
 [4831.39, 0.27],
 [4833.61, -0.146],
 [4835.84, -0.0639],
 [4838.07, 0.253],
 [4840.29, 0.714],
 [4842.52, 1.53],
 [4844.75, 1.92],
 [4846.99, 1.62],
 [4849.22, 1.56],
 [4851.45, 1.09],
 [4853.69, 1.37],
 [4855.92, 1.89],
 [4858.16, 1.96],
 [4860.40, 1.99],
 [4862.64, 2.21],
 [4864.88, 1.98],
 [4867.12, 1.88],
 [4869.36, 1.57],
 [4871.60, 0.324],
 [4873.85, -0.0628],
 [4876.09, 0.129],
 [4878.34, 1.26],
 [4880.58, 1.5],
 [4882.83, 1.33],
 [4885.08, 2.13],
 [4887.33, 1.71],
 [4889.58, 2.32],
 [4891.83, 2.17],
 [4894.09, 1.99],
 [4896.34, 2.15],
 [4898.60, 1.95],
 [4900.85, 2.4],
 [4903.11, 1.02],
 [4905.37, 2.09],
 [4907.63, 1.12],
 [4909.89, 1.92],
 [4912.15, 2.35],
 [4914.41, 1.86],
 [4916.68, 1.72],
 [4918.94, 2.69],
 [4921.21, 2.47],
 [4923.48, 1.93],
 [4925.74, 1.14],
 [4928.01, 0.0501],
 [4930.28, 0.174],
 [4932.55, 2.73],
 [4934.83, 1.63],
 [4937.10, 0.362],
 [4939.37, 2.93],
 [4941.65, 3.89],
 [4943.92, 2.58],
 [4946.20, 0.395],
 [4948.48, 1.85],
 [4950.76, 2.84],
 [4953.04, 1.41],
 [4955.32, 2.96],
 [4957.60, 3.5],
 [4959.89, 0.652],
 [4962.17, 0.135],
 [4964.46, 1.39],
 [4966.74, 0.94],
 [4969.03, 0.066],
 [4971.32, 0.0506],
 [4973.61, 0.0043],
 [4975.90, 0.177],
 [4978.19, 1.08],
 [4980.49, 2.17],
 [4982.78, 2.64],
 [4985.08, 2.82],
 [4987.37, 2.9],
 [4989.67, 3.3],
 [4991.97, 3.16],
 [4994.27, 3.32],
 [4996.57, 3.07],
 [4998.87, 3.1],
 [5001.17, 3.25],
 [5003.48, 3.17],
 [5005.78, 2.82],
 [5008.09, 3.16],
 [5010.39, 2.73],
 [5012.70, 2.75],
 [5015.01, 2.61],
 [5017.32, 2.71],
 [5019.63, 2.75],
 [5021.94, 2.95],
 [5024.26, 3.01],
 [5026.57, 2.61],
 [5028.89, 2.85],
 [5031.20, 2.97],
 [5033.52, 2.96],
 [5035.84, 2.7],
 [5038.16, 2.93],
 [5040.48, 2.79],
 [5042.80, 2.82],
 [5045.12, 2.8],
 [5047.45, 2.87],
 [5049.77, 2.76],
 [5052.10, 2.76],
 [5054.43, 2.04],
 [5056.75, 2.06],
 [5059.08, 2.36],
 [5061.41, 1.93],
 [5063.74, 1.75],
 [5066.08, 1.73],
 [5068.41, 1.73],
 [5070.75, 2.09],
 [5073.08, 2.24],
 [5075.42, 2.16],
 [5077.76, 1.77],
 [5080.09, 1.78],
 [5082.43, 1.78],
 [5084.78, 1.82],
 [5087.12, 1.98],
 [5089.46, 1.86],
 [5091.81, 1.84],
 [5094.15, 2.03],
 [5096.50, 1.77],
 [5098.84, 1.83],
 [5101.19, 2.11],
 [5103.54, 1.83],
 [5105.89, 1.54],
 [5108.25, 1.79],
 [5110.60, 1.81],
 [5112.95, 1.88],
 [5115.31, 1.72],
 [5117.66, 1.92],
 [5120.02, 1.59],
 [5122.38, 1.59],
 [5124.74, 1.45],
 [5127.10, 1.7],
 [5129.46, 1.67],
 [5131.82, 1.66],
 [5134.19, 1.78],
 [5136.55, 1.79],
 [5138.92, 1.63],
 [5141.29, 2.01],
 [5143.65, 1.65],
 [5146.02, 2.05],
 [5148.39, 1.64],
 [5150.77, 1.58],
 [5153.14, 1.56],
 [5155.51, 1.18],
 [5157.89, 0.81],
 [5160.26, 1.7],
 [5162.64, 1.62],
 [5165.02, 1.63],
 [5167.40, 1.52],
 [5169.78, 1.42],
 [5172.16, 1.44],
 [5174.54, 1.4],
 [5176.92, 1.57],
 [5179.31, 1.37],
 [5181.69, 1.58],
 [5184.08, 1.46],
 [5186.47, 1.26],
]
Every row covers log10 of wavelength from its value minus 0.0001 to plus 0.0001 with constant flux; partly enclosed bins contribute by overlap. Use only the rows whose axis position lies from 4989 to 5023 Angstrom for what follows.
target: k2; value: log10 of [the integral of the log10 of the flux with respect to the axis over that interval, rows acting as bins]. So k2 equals 1.2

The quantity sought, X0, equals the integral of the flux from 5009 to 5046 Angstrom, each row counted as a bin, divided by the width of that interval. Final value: 2.8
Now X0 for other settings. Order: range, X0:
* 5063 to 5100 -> 1.9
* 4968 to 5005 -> 2.2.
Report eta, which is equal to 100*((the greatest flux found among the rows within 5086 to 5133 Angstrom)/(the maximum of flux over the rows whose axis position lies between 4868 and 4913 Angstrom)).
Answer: 88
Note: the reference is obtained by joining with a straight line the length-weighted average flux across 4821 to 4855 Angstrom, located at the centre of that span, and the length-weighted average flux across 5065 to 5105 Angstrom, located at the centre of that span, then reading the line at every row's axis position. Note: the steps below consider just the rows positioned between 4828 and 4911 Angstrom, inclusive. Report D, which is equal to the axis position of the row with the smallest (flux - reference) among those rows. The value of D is 4873.85 Angstrom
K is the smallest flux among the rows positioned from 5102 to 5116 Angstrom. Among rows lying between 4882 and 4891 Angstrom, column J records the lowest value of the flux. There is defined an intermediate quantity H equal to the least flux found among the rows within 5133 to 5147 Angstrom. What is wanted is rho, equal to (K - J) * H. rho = 0.34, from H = 1.63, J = 1.33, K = 1.54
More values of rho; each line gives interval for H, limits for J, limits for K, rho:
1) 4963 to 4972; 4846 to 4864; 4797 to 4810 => -0.03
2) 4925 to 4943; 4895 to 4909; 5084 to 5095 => 0.04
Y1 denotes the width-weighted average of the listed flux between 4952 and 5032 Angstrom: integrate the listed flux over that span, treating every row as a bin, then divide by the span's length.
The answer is 2.26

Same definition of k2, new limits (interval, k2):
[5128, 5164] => 0.9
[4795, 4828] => -0.6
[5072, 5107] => 1.0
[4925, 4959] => 0.4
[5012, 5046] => 1.2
